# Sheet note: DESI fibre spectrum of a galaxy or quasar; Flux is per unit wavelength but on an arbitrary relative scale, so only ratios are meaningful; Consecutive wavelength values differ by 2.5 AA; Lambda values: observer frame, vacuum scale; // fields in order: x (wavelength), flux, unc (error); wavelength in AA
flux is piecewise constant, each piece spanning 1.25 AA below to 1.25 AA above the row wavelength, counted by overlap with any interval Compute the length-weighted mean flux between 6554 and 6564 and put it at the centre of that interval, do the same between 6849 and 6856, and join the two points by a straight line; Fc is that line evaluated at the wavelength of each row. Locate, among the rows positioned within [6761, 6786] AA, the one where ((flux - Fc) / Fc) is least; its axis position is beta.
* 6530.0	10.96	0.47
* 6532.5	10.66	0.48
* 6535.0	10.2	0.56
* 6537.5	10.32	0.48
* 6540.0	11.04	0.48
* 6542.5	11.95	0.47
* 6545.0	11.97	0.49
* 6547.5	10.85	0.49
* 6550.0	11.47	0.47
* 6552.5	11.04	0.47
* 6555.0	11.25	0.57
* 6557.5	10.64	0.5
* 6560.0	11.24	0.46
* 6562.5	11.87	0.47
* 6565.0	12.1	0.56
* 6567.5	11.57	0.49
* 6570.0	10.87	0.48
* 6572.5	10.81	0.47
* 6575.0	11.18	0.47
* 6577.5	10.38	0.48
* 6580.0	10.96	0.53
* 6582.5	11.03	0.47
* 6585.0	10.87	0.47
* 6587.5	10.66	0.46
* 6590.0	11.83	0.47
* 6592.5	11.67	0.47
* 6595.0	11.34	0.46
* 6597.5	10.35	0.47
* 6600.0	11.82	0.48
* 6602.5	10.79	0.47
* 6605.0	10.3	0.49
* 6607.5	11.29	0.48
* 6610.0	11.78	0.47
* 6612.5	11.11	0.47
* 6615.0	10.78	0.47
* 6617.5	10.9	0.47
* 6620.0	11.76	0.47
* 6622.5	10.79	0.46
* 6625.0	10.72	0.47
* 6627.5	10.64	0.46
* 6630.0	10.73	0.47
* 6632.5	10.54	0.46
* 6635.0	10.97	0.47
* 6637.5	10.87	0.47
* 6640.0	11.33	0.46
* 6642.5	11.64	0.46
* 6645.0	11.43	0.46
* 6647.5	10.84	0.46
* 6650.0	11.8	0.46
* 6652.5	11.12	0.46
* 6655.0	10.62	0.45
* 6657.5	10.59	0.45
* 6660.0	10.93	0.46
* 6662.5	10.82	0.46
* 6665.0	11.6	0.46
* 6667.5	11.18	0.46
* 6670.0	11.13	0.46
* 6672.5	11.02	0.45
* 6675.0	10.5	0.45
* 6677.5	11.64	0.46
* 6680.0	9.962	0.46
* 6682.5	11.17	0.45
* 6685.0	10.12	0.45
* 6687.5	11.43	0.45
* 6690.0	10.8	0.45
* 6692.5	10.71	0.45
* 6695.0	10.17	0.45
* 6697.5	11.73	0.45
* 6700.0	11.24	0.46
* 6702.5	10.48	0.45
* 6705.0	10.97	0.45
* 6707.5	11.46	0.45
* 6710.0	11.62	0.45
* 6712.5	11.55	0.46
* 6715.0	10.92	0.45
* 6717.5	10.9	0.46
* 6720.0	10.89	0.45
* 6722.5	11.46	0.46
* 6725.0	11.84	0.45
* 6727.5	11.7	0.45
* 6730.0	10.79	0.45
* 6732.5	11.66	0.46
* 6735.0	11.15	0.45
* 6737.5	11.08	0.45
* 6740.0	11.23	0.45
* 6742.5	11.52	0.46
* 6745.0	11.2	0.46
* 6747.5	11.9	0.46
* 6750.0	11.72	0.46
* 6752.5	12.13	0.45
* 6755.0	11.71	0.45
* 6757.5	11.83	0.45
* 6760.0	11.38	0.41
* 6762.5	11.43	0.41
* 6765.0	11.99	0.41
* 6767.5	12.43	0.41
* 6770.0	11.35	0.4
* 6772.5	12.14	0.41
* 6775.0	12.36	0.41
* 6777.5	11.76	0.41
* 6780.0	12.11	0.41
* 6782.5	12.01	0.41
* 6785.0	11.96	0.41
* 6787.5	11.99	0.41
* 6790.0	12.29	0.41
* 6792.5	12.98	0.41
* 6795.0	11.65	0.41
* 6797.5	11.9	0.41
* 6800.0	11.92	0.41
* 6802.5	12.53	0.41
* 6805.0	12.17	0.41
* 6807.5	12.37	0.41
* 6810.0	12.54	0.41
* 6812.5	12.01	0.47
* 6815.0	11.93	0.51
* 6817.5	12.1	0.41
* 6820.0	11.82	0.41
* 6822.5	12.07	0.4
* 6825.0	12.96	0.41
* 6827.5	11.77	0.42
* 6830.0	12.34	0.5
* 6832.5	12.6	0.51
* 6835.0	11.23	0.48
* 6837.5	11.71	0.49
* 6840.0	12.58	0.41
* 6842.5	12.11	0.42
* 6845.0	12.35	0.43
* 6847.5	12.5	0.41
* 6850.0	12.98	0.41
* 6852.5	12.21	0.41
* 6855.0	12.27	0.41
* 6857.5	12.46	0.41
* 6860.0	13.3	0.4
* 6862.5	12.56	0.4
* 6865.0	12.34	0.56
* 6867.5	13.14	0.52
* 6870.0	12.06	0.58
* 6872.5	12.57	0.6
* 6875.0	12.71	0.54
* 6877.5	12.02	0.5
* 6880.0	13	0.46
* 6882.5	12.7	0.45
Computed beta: 6770.0 AA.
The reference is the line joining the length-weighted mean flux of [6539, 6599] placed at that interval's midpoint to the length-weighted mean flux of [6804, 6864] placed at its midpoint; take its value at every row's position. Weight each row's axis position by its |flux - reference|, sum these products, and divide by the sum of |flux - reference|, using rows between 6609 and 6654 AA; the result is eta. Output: 6629.9 AA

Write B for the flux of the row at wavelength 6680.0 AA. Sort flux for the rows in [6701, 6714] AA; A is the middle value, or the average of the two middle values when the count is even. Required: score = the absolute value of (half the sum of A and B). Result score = 10.7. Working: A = 11.5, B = 9.962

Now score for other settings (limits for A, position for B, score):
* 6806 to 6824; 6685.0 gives 11.1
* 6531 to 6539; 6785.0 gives 11.1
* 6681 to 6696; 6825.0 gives 11.9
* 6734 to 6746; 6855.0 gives 11.7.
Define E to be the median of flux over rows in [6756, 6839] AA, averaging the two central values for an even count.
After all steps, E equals 12.0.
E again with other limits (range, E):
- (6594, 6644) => 10.9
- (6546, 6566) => 11.2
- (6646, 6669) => 10.9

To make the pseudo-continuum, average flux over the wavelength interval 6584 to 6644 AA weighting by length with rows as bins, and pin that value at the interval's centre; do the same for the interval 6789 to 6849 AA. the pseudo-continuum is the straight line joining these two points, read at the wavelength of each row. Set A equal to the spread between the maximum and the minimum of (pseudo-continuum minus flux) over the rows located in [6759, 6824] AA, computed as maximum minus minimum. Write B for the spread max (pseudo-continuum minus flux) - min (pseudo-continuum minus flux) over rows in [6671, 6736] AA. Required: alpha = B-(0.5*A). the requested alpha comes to 0.9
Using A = 1.51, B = 1.69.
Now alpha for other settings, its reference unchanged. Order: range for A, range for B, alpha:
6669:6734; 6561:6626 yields 1.2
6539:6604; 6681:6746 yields 0.6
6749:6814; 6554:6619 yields 1.3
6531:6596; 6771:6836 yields 1.1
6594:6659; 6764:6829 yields 0.7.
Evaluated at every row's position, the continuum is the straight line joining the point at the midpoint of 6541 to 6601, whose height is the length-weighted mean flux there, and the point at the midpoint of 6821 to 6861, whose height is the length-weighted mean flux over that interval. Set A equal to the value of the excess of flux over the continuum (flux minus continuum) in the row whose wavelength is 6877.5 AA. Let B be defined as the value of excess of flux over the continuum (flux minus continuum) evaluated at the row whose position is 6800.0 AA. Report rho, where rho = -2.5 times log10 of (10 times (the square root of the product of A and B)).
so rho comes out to -1.3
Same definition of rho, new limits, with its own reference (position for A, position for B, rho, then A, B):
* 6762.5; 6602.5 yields -1.9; -0.58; -0.57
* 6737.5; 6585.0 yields -1.9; -0.83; -0.42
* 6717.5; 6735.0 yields -2.3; -0.93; -0.75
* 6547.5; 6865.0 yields -0.5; -0.29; -0.09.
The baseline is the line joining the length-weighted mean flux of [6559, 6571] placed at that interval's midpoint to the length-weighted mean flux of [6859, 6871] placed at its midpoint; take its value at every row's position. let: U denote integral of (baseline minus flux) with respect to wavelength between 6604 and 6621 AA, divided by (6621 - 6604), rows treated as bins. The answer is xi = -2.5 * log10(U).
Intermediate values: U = 0.6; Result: 0.6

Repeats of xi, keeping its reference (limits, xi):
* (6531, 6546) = 0.9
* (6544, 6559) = 1.3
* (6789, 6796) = 2.8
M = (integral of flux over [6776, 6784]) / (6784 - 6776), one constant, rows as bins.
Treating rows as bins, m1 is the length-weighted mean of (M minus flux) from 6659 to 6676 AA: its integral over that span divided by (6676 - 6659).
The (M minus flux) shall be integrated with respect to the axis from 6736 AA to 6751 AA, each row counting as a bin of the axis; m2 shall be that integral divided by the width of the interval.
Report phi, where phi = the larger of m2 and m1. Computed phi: 0.94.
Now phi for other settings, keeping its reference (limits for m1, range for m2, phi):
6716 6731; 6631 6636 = 1.23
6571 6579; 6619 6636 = 1.17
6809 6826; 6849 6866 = -0.22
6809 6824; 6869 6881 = -0.11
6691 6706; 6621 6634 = 1.26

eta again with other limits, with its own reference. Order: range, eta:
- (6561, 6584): 6570.7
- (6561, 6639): 6602.5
